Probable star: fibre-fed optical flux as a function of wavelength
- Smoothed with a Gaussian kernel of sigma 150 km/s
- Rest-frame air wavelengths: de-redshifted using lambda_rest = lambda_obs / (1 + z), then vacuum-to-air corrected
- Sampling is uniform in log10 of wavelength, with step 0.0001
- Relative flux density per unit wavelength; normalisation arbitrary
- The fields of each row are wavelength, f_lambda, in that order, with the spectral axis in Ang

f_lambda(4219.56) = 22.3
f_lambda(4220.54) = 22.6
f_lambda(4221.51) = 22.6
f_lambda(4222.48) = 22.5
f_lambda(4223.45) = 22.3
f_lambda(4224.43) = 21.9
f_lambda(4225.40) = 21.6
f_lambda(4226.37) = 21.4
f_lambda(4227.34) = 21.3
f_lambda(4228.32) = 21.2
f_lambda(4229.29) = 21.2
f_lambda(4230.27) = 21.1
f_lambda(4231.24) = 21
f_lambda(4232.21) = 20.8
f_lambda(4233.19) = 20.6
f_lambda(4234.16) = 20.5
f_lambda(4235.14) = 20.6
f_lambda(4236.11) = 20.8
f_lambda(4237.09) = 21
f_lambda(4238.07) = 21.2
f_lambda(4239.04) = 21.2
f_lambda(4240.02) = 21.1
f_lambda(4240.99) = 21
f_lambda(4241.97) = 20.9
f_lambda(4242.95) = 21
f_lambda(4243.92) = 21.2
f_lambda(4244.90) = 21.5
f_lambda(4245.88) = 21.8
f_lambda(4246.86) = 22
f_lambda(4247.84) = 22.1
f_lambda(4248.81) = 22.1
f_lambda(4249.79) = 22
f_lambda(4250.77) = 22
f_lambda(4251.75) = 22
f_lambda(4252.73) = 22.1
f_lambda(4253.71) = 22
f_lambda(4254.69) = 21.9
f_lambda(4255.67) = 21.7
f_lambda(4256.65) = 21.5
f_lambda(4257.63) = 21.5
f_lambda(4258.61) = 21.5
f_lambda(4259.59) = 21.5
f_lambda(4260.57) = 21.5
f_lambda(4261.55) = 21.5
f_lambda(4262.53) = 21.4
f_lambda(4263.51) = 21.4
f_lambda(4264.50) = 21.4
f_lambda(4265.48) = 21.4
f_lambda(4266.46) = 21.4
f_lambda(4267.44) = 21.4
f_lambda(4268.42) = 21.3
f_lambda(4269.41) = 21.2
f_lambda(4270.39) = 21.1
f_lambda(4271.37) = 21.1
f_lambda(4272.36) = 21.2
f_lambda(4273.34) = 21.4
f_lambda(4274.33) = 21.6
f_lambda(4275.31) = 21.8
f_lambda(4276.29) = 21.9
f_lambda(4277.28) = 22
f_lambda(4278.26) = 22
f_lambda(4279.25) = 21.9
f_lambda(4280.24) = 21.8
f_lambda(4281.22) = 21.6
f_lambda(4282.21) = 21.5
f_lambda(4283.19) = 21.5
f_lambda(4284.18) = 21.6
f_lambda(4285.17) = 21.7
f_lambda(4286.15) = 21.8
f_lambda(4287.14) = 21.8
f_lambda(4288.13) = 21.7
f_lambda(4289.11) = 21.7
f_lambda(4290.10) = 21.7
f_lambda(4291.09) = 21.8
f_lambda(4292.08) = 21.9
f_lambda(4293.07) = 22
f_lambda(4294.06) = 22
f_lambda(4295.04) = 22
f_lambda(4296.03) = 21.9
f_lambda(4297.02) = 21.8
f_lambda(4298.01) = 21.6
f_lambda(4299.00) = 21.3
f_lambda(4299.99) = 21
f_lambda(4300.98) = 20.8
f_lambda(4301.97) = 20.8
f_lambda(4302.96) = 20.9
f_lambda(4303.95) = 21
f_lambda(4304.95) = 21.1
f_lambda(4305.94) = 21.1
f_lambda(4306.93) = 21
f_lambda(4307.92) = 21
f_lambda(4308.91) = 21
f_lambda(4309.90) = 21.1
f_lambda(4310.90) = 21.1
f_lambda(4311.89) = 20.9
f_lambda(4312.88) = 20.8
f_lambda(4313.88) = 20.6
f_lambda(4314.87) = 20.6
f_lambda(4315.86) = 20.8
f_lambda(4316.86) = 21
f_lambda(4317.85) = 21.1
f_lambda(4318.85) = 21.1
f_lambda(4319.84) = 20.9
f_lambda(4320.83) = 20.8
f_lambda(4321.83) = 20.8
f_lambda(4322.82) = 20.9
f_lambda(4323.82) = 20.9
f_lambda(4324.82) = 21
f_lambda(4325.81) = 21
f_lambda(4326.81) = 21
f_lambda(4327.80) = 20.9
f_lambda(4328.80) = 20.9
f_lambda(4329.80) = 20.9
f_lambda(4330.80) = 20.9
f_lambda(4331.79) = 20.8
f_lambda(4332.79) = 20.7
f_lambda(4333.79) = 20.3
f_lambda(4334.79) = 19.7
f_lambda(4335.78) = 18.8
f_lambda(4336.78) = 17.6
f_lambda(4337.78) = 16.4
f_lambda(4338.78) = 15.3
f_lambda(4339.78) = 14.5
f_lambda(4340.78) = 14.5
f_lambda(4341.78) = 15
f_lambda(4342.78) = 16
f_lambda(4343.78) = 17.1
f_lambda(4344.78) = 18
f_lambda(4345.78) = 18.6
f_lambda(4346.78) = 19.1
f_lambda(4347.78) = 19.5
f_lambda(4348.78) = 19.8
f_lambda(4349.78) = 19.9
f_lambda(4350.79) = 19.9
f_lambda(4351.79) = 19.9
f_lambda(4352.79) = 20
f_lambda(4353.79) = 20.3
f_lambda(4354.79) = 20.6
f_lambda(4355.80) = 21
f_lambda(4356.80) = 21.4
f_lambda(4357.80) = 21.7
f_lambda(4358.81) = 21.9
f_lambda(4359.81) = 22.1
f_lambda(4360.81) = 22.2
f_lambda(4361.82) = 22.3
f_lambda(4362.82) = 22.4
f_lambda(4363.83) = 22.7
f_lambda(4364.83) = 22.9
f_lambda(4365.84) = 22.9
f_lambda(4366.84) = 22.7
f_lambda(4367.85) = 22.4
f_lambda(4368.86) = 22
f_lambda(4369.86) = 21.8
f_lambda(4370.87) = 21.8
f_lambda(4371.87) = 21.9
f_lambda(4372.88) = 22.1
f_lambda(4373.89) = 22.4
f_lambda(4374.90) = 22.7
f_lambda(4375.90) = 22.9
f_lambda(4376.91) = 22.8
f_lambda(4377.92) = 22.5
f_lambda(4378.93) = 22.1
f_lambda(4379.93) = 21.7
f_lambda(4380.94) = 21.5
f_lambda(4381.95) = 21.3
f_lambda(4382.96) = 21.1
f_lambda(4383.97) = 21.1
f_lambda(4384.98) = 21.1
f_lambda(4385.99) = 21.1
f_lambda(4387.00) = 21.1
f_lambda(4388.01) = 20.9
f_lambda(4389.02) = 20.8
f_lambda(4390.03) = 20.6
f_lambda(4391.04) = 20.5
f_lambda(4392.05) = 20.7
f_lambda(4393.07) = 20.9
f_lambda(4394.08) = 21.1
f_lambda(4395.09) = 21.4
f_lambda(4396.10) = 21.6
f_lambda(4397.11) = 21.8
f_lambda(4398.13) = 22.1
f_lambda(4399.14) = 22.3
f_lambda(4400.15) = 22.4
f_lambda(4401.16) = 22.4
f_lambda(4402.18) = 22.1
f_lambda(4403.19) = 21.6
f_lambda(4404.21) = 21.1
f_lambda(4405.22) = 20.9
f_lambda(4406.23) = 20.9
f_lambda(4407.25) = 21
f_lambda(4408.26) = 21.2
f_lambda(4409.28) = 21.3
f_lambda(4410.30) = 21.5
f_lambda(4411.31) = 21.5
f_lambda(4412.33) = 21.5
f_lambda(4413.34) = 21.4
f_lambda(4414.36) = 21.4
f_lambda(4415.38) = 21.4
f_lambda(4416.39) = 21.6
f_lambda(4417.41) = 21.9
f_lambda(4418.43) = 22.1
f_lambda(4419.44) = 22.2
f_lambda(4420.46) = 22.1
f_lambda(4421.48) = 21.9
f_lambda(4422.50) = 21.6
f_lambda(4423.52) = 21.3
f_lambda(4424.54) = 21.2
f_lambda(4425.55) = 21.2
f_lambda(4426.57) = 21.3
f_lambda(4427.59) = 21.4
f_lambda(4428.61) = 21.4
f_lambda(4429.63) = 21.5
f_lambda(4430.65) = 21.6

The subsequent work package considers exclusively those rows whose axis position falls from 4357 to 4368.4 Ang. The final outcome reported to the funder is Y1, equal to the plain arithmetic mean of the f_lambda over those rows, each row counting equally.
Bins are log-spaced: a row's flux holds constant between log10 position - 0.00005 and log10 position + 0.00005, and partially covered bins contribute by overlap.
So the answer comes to 22.4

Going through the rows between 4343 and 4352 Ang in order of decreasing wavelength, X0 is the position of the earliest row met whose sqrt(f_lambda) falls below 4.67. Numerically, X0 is 4351.79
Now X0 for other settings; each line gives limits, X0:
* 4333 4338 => 4337.78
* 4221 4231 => 4230.27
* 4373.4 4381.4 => 4380.94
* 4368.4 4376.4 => 4370.87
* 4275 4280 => 4275.31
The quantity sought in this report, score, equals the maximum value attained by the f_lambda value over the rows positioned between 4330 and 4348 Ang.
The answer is 20.9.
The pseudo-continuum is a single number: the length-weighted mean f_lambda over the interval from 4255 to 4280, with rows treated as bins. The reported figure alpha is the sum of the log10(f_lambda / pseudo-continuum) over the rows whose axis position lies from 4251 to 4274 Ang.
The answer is 0.0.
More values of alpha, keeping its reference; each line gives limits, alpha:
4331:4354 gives -1.7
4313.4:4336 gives -0.4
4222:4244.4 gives -0.2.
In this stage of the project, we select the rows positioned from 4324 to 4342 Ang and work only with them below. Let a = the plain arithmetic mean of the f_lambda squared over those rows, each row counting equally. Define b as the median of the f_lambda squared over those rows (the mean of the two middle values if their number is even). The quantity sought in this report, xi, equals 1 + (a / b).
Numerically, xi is 1.86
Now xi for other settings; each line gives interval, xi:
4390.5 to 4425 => 2.00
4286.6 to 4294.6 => 2.00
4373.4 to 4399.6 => 2.02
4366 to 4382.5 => 2.01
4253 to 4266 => 2.01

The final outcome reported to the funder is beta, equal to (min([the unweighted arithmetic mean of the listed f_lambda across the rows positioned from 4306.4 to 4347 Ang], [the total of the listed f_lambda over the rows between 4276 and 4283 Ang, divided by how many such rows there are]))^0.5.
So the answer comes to 4.43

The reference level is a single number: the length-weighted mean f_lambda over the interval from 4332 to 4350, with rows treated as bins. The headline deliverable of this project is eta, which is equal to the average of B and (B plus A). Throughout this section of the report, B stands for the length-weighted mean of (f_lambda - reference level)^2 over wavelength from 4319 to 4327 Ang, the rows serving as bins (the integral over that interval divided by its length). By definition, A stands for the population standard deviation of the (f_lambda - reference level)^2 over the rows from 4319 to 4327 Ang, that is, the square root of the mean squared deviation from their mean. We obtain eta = 10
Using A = 0.5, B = 9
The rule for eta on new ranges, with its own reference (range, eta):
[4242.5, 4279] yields 16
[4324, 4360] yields 9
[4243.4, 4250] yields 17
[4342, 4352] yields 3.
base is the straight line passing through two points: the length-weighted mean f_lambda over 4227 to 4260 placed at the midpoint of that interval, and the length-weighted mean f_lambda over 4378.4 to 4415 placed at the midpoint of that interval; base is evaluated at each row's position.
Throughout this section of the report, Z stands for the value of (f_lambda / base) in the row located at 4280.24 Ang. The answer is 1.02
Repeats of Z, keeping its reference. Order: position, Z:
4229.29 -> 0.99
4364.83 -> 1.07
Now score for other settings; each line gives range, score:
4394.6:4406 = 22.4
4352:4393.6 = 22.9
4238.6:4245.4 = 21.5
